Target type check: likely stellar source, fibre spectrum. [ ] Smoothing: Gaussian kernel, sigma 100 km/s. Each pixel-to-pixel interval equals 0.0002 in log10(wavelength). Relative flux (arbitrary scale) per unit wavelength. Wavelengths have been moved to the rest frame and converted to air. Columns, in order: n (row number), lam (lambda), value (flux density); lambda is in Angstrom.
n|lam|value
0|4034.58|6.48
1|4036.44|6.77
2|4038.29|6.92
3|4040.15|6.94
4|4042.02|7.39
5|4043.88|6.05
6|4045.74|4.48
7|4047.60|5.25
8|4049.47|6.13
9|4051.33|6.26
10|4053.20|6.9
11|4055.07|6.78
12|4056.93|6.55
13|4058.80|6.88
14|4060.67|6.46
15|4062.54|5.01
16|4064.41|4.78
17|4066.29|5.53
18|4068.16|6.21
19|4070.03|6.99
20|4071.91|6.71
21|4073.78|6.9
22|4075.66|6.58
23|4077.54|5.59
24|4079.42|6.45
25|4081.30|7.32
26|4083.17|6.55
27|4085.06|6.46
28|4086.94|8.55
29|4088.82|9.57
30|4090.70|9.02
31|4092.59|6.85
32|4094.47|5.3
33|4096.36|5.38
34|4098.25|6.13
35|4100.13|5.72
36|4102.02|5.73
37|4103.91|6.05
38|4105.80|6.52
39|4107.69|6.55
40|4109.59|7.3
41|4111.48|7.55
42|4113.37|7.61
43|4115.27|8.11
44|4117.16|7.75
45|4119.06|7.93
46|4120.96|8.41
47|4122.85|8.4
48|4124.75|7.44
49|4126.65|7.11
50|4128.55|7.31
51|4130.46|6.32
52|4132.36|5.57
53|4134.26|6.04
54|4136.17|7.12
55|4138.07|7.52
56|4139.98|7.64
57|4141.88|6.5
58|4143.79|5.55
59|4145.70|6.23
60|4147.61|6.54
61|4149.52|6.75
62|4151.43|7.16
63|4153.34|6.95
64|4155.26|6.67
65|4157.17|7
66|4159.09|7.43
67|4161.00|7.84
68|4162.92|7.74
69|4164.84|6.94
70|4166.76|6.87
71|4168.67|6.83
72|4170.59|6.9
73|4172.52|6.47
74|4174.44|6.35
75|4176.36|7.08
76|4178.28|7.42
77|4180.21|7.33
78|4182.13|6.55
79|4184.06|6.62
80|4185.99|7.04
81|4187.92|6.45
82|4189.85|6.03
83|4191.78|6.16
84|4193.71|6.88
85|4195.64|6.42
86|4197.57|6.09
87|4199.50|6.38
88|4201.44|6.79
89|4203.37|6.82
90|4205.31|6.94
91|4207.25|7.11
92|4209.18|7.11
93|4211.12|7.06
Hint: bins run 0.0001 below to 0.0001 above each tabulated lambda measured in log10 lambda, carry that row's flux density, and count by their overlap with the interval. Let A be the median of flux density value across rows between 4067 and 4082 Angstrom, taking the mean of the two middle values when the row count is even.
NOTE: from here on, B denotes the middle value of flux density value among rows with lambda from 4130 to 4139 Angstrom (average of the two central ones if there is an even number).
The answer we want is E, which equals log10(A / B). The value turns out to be 0.022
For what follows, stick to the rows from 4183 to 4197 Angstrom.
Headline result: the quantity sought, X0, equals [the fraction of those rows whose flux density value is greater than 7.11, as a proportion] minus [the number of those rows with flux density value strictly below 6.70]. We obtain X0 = -5.0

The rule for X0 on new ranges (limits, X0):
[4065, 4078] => -4.0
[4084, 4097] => -2.6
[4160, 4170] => 0.4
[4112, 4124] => 1.0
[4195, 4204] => -3.0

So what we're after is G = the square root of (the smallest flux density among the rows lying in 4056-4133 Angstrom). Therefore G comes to 2.19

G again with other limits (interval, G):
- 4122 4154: 2.36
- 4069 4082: 2.36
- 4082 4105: 2.30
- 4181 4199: 2.46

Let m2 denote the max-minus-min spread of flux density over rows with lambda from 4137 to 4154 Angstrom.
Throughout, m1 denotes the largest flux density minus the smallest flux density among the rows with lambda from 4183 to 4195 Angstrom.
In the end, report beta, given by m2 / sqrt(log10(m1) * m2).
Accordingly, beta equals 22.0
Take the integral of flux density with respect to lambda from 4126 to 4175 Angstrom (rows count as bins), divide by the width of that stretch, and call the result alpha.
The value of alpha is 6.8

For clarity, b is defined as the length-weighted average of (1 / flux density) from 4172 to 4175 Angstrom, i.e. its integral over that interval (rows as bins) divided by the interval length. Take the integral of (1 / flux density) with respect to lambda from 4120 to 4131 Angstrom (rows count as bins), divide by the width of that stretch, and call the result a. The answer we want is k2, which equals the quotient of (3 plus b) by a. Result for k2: 24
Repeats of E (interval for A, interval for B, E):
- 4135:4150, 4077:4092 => -0.019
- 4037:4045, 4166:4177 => 0.005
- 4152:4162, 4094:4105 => 0.087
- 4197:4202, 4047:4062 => -0.008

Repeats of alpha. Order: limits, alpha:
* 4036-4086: 6.3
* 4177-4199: 6.6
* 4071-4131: 7.0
